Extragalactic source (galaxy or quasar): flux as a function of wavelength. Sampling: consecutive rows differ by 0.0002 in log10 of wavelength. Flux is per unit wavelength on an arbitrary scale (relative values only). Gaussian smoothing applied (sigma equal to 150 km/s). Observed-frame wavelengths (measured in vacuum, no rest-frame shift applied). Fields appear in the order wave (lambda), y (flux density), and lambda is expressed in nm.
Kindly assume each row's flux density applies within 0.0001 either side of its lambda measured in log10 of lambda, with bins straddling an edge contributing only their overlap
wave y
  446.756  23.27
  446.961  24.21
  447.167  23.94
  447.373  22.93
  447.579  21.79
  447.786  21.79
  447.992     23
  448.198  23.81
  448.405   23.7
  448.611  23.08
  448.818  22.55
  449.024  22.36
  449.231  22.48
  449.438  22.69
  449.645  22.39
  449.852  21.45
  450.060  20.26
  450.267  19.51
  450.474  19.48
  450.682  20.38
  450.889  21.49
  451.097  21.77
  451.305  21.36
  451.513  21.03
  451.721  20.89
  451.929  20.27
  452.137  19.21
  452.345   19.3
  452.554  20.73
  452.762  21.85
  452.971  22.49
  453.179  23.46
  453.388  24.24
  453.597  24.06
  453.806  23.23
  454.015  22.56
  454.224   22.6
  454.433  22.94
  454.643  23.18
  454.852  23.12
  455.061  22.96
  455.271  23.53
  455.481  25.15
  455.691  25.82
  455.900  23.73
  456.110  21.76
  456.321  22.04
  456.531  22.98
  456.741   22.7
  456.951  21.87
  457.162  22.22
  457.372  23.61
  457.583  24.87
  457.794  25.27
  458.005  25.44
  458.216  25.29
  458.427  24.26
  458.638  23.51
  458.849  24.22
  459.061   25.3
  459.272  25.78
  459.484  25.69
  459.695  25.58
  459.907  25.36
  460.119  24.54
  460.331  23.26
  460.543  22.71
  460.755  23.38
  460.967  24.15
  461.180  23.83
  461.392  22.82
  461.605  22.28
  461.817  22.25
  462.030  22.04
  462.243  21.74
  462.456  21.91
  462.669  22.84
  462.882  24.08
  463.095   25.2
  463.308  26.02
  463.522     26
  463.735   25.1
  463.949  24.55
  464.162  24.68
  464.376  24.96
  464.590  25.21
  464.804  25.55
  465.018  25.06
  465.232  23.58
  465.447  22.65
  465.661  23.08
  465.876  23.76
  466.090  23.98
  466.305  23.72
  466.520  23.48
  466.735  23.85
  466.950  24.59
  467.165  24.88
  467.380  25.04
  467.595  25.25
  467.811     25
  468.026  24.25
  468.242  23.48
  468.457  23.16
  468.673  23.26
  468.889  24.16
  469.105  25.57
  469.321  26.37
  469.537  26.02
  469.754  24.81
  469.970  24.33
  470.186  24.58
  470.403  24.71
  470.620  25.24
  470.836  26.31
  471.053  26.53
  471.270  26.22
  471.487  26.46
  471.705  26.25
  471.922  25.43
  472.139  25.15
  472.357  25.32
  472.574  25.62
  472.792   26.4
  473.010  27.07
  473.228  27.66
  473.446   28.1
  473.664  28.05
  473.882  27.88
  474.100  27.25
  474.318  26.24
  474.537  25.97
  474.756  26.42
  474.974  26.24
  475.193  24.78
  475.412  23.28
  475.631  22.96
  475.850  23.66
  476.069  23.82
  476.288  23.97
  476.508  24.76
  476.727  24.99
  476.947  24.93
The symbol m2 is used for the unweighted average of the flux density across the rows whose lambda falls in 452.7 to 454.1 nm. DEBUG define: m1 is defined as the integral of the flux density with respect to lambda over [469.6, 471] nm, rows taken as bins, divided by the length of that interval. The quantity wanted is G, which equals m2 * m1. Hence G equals 580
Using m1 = 25.1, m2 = 23.1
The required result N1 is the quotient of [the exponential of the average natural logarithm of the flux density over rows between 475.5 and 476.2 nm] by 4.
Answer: 5.9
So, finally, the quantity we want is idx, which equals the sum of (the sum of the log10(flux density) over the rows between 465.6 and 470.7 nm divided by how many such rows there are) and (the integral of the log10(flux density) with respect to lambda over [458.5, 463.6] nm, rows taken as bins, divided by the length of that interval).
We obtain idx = 2.77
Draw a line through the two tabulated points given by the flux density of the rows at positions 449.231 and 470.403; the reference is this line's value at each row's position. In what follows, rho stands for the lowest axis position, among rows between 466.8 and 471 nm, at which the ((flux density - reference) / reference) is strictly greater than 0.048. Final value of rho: 469.321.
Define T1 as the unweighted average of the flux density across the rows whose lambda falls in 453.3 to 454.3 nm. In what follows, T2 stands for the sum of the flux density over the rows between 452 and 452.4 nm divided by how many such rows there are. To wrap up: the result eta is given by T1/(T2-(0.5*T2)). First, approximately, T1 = 23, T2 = 19.3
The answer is 2.42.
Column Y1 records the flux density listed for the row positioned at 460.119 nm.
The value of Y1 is 24.54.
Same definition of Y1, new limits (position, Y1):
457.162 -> 22.22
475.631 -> 22.96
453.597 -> 24.06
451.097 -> 21.77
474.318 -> 26.24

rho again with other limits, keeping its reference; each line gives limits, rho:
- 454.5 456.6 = 455.481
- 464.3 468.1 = 464.804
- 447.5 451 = 448.198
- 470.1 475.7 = 470.836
